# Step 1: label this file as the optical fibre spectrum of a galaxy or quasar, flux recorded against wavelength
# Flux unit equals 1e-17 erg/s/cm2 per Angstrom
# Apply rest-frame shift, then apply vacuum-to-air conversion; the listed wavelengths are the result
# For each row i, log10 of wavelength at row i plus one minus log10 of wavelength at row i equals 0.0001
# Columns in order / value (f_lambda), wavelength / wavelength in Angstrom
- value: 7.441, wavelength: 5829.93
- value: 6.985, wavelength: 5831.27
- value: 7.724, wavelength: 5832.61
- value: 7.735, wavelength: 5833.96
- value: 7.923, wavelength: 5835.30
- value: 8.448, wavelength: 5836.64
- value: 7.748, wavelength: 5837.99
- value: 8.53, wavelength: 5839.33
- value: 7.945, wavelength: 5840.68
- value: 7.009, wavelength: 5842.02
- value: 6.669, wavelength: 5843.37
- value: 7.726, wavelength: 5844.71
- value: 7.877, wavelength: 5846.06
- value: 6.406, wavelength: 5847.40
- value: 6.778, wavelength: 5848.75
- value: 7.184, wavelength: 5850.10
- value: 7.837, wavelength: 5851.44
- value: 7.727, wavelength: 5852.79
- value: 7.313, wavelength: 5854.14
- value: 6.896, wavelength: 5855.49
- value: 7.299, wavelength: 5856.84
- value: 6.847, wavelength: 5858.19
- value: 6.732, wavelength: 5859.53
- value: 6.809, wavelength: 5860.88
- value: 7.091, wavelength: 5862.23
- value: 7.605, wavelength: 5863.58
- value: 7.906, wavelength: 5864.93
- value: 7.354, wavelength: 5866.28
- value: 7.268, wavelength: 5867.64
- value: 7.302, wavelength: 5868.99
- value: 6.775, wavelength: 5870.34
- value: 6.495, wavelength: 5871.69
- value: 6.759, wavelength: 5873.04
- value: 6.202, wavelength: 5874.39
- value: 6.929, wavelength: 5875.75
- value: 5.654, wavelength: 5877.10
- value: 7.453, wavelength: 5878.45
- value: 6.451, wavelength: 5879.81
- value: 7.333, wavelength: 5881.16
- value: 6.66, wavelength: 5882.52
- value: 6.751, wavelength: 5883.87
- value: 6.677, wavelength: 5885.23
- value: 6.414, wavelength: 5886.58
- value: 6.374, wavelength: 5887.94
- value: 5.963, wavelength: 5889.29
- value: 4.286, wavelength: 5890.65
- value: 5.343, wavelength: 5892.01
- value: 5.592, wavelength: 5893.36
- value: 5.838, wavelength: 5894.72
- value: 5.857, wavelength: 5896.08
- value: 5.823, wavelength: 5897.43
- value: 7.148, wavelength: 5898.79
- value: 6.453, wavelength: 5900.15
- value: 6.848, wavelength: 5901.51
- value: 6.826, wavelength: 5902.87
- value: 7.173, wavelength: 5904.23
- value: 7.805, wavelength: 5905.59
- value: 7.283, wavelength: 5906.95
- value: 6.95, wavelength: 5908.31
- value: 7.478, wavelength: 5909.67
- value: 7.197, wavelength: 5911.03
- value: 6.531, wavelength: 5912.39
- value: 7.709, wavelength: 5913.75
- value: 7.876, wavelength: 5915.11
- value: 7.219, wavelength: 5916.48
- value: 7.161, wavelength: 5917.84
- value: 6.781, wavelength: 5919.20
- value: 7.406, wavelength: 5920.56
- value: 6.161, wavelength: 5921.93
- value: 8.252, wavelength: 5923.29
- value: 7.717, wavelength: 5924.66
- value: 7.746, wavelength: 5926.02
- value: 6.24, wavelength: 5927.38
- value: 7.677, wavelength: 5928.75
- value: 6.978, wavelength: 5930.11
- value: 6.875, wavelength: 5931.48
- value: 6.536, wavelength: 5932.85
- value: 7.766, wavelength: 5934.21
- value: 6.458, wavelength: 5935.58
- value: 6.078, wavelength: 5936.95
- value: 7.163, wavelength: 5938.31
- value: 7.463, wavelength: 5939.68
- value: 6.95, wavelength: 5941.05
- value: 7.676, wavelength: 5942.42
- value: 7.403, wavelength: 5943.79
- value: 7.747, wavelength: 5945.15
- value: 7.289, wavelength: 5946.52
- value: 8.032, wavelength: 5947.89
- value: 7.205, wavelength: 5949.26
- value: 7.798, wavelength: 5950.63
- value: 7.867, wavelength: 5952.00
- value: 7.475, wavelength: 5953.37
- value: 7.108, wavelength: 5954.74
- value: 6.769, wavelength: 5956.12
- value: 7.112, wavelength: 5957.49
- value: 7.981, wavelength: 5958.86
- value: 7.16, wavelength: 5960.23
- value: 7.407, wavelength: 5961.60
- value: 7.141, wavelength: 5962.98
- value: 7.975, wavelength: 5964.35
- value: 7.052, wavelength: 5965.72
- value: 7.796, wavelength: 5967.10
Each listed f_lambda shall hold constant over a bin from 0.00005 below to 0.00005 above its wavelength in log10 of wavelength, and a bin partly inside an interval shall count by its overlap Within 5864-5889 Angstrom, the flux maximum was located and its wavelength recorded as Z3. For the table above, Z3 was 5864.93 Angstrom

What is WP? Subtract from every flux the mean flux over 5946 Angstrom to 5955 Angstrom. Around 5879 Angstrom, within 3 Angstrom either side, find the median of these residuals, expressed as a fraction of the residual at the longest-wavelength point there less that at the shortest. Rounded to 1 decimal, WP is -0.4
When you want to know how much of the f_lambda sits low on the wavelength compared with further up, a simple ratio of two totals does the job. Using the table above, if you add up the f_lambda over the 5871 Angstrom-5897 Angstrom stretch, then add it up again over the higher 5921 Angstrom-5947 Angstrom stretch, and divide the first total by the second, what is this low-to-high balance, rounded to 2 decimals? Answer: 0.87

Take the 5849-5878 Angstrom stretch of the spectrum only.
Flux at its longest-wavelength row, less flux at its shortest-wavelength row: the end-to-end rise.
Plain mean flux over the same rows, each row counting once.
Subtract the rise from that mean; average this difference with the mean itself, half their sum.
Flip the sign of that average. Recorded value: -7.8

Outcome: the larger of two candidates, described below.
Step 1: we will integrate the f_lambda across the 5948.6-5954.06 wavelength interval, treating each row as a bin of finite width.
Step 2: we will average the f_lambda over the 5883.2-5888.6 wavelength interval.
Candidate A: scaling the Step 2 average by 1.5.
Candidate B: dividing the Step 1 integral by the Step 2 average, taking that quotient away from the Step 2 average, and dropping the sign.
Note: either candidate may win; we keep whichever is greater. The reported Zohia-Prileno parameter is 9.8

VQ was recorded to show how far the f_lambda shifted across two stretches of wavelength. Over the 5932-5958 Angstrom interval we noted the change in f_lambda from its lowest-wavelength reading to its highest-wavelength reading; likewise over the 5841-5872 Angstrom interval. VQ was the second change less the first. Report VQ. -1.1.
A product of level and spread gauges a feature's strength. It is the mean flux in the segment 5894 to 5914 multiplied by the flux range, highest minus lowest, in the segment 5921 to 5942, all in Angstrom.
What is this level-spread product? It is 15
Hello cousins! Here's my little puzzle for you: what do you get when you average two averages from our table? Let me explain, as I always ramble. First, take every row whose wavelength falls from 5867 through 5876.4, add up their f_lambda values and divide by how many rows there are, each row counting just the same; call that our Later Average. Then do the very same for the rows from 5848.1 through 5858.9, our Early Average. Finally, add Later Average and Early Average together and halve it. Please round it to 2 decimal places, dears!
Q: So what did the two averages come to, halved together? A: 7.03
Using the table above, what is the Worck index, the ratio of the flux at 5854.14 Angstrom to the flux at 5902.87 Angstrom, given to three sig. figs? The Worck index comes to 1.07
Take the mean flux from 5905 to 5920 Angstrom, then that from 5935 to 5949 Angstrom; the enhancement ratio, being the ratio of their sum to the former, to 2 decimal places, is 1.99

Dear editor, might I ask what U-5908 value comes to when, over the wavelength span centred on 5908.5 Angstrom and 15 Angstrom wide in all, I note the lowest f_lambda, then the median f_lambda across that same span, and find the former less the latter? -0.67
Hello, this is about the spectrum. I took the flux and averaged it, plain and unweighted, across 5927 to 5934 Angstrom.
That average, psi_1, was 6.9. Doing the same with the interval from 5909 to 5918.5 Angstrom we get 7.3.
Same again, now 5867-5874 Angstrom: 6.9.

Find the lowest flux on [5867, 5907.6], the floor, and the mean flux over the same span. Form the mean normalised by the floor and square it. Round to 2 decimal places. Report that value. 2.32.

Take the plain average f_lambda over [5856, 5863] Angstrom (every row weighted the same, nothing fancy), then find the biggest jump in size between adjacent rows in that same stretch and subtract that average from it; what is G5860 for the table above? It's -6.5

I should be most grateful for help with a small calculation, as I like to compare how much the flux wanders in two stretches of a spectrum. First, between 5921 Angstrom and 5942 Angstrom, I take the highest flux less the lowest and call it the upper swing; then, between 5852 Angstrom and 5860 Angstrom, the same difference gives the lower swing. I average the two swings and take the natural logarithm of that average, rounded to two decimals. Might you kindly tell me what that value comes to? 0.46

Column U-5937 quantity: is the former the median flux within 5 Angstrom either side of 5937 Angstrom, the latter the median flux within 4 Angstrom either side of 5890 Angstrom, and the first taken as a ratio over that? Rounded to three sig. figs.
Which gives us 1.20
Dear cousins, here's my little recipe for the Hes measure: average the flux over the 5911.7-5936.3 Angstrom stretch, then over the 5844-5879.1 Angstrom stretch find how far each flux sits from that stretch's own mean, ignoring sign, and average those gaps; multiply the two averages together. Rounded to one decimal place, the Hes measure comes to 3.2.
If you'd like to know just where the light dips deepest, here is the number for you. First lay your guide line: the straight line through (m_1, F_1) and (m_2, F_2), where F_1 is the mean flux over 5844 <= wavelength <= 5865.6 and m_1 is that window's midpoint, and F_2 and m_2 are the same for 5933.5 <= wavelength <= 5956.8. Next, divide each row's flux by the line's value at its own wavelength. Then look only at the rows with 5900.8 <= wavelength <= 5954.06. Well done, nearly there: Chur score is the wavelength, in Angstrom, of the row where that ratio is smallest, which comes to 5936.95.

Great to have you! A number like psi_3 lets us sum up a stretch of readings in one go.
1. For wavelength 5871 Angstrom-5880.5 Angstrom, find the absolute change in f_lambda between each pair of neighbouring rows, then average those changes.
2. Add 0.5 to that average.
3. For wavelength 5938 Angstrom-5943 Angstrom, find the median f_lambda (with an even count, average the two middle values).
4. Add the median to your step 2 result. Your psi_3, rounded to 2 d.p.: 8.75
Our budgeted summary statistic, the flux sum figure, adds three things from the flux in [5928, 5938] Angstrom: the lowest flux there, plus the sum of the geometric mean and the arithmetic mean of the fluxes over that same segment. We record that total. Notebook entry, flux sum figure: 19.9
